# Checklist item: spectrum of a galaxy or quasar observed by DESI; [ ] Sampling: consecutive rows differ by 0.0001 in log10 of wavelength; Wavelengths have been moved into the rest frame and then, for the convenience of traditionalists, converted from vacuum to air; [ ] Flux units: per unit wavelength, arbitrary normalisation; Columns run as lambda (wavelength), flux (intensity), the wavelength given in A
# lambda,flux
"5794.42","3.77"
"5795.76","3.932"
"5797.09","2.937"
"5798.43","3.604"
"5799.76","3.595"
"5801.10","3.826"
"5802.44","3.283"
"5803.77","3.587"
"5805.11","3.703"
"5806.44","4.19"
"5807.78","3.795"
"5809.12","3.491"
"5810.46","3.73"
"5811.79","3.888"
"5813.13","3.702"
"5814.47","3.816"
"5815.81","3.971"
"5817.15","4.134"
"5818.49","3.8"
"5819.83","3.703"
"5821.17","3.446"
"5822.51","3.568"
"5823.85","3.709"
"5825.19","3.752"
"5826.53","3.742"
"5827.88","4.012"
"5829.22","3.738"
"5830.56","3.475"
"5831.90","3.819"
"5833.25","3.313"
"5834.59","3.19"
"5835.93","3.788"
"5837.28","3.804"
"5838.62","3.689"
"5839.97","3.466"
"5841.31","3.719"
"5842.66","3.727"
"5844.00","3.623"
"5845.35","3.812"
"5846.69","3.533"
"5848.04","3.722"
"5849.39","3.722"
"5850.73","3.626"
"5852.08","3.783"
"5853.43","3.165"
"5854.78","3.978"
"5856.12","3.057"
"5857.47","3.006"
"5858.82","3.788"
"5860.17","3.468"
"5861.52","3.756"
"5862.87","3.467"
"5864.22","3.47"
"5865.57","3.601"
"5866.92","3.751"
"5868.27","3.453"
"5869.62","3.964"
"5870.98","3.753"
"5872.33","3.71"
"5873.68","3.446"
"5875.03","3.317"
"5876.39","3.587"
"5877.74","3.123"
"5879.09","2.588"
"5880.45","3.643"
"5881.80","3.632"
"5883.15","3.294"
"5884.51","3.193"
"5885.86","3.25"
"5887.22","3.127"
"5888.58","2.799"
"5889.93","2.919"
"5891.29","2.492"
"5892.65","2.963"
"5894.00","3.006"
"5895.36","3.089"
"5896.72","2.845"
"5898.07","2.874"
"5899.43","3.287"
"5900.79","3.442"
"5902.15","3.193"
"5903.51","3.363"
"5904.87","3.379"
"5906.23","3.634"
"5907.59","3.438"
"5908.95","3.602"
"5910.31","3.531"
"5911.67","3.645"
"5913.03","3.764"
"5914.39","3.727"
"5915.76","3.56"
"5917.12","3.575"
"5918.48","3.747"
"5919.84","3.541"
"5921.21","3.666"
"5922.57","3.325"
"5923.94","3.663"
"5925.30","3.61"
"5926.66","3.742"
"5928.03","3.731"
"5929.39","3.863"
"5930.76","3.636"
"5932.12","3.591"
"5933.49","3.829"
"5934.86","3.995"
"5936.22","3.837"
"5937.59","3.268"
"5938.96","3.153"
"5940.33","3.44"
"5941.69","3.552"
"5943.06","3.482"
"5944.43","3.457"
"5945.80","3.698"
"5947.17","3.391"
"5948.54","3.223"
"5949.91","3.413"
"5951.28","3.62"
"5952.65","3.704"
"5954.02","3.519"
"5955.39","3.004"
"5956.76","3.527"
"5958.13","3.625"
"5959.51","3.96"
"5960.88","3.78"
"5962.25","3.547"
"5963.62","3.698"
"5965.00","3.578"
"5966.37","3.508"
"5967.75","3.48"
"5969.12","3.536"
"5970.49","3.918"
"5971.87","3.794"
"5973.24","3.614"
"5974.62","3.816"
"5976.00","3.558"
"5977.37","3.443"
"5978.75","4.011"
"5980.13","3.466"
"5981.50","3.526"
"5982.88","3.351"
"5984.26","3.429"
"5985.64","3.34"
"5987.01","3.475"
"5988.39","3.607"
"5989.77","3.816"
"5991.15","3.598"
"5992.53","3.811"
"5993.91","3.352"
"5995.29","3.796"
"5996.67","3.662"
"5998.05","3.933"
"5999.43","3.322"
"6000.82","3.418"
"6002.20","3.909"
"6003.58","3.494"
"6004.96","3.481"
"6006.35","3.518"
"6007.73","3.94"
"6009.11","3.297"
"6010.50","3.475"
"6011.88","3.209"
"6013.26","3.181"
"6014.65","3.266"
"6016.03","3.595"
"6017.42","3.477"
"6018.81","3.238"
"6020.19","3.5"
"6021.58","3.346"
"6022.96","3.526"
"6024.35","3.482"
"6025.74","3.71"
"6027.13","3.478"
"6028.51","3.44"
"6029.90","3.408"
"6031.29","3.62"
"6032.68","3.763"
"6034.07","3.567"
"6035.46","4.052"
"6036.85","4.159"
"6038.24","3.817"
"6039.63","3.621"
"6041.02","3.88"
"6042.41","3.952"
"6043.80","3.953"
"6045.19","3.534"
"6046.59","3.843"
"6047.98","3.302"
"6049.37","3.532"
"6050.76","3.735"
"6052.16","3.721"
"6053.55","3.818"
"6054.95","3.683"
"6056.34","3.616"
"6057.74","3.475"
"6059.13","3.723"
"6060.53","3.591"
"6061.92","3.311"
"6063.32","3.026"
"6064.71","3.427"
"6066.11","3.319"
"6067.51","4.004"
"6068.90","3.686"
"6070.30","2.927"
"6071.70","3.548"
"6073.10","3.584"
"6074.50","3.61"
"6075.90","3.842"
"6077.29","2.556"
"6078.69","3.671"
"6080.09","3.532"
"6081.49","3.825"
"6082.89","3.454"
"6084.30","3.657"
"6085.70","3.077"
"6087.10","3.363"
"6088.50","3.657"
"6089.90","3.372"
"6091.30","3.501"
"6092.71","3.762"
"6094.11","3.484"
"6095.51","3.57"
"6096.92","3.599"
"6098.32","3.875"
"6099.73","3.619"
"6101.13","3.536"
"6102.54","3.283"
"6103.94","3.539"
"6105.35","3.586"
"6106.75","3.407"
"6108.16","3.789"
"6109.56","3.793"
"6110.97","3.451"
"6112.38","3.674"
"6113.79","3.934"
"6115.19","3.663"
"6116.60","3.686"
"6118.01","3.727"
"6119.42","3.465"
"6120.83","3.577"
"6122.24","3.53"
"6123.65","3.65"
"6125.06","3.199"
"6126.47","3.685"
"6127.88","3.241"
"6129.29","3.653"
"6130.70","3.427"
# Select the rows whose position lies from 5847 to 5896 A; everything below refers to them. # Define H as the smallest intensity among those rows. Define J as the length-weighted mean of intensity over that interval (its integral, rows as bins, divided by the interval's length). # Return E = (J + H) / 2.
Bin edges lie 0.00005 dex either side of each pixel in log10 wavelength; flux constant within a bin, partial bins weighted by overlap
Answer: 2.94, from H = 2.492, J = 3.38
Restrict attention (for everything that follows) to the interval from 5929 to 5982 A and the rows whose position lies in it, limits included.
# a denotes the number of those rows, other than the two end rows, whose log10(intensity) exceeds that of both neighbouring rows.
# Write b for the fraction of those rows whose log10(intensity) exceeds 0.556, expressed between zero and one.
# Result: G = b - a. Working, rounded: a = 9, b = 0.44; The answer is -9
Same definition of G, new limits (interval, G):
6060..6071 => -2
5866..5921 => -11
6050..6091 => -9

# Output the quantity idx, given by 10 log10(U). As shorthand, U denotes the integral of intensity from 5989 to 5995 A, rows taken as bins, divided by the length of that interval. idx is 5.63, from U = 3.65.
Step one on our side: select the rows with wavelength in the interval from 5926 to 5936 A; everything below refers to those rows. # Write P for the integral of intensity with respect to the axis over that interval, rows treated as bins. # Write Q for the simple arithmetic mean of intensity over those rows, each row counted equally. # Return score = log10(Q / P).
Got -1.00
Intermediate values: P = 38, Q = 3.77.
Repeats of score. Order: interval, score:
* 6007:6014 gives -0.85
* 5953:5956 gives -0.48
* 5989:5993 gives -0.60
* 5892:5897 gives -0.70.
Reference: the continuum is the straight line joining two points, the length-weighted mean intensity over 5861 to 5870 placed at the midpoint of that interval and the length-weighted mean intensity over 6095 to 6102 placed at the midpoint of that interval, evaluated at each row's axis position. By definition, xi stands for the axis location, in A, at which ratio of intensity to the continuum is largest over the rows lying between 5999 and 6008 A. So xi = 6007.73 A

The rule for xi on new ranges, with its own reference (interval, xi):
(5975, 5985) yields 5978.75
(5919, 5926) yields 5921.21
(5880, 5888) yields 5880.45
